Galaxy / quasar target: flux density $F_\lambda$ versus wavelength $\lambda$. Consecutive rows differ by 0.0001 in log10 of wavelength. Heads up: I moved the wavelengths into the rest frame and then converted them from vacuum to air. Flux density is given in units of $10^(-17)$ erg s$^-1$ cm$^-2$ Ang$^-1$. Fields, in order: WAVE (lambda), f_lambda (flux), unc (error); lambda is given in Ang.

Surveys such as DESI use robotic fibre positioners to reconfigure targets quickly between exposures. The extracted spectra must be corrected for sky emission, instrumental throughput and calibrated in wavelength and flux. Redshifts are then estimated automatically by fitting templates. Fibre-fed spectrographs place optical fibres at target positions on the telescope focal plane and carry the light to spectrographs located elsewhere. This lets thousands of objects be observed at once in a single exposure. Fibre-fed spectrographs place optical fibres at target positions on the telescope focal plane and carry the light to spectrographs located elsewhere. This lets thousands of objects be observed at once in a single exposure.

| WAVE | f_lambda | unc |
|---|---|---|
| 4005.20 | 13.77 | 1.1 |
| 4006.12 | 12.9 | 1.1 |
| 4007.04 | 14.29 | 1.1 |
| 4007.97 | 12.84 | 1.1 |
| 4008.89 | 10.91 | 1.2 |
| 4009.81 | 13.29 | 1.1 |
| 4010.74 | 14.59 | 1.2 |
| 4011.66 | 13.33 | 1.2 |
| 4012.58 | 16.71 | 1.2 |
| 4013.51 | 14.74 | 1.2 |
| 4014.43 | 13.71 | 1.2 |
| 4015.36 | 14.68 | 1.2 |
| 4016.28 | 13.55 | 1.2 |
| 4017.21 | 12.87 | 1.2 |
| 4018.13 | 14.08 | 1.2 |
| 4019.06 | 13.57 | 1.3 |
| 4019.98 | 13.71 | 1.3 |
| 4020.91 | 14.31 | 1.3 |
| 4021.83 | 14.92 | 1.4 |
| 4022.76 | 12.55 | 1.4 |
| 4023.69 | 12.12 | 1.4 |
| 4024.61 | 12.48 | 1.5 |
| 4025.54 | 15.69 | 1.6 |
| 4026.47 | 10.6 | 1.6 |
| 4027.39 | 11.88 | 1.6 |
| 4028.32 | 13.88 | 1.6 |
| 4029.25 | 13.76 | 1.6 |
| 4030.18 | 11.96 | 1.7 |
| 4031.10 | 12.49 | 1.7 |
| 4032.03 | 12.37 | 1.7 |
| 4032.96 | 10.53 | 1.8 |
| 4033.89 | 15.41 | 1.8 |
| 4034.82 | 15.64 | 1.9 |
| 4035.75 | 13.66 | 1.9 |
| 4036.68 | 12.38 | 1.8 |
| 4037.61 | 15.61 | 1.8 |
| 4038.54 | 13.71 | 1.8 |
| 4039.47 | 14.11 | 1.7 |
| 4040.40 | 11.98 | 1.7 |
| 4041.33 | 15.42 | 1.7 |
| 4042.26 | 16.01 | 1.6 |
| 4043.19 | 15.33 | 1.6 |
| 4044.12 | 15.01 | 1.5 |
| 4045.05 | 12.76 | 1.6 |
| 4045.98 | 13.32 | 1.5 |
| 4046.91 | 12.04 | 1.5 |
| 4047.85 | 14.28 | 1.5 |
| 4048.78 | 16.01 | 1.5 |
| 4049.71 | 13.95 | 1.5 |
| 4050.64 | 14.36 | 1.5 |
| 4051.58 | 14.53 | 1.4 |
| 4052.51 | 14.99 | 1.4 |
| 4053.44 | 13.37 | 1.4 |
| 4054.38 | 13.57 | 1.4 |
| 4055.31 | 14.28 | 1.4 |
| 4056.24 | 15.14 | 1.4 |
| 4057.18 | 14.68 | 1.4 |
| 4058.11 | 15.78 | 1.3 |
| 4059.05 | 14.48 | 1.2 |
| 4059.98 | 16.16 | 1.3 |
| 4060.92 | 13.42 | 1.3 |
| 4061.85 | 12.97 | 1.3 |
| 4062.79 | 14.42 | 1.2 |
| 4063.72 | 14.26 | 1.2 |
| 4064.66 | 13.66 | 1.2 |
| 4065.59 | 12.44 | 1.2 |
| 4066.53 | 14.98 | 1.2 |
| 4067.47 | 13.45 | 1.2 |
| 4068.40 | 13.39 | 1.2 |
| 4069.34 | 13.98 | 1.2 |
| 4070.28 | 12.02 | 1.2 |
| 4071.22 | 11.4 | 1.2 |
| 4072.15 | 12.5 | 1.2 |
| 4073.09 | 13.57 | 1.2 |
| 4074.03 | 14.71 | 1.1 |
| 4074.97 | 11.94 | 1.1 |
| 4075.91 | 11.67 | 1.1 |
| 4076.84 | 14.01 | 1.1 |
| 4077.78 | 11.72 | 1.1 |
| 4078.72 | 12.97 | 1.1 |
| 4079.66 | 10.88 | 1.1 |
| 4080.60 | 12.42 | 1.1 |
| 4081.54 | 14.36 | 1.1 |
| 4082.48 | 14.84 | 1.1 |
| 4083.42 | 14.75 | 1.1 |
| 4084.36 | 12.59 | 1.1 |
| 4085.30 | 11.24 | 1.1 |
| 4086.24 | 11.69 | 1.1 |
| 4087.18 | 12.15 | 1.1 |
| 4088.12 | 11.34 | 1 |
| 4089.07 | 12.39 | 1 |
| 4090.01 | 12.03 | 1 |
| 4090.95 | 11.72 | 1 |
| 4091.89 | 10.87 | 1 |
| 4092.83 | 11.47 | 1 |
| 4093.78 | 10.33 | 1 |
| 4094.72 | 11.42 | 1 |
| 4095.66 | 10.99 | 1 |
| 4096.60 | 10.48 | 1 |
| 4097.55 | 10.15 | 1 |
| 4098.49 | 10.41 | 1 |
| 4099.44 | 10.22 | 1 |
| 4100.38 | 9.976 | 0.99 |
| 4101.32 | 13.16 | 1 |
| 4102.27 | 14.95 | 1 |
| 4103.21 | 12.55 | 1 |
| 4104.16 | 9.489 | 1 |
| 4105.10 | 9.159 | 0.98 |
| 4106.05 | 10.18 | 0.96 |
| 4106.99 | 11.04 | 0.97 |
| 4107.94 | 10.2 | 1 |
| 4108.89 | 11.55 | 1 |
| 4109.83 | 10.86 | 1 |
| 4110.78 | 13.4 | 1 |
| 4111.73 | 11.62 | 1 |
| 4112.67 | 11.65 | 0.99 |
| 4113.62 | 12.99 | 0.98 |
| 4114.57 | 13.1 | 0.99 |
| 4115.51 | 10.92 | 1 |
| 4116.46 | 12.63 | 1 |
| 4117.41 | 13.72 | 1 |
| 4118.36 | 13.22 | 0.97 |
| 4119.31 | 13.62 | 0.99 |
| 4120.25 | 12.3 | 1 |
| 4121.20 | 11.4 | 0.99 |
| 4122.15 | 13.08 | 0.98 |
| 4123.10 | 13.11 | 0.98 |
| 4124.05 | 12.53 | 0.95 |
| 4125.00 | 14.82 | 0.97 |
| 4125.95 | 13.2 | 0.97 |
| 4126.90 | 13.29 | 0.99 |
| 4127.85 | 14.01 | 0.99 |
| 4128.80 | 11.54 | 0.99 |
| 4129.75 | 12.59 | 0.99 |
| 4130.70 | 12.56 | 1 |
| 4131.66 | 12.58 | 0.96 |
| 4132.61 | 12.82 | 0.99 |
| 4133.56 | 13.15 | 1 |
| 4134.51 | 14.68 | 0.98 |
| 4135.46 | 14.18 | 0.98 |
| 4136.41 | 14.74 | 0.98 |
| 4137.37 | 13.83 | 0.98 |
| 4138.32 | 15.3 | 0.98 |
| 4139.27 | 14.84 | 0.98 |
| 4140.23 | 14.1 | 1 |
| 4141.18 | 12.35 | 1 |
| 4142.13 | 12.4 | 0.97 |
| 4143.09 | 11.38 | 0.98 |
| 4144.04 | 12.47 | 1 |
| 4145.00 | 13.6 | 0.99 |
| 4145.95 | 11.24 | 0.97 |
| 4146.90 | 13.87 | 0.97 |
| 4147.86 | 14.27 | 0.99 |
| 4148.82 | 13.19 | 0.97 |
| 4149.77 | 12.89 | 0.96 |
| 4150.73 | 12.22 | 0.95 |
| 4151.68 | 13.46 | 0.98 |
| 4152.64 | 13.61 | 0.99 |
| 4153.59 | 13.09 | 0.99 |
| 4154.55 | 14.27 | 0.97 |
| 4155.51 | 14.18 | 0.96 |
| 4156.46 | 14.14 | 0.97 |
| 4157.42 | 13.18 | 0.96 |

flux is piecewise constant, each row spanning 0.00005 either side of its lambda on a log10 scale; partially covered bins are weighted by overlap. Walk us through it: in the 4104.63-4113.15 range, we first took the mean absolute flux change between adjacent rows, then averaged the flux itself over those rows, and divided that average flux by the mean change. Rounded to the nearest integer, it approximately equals 10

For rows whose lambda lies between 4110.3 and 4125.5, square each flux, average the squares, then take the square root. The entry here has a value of 12.8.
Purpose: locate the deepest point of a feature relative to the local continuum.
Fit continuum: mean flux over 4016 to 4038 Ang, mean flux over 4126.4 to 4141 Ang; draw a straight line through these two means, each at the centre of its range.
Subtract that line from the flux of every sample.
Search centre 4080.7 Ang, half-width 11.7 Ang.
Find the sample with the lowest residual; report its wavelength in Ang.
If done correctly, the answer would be 4091.89 Ang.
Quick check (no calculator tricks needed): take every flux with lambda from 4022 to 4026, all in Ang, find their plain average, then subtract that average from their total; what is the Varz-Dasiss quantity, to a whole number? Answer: 40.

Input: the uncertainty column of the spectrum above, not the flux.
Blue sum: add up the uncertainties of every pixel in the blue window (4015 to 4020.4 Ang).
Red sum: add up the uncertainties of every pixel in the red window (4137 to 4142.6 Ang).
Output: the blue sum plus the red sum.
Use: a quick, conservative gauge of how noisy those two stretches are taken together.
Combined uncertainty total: 13.3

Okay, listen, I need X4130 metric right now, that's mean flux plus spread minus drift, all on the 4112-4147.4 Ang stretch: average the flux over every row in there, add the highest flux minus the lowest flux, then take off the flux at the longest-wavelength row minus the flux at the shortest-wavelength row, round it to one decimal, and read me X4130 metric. 15.2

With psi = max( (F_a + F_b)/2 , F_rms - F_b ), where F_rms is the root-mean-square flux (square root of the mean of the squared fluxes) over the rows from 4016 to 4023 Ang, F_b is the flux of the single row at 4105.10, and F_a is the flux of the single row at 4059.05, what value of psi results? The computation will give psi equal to 11.8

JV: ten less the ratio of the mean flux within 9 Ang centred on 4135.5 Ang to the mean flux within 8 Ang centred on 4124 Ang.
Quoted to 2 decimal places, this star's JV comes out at 8.93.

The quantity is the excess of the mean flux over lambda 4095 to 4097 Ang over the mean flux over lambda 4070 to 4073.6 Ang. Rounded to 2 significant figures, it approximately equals -1.6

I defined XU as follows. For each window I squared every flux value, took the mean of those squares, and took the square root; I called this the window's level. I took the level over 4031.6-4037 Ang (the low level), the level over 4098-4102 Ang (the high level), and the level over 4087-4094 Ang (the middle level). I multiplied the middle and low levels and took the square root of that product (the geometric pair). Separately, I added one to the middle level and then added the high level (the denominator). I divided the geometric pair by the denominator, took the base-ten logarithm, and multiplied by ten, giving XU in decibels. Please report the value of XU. -2.77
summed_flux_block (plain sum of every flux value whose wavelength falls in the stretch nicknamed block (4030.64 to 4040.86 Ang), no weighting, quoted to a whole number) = 148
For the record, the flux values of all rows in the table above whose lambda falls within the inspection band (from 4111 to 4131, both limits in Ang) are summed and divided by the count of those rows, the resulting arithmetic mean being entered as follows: 12.8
